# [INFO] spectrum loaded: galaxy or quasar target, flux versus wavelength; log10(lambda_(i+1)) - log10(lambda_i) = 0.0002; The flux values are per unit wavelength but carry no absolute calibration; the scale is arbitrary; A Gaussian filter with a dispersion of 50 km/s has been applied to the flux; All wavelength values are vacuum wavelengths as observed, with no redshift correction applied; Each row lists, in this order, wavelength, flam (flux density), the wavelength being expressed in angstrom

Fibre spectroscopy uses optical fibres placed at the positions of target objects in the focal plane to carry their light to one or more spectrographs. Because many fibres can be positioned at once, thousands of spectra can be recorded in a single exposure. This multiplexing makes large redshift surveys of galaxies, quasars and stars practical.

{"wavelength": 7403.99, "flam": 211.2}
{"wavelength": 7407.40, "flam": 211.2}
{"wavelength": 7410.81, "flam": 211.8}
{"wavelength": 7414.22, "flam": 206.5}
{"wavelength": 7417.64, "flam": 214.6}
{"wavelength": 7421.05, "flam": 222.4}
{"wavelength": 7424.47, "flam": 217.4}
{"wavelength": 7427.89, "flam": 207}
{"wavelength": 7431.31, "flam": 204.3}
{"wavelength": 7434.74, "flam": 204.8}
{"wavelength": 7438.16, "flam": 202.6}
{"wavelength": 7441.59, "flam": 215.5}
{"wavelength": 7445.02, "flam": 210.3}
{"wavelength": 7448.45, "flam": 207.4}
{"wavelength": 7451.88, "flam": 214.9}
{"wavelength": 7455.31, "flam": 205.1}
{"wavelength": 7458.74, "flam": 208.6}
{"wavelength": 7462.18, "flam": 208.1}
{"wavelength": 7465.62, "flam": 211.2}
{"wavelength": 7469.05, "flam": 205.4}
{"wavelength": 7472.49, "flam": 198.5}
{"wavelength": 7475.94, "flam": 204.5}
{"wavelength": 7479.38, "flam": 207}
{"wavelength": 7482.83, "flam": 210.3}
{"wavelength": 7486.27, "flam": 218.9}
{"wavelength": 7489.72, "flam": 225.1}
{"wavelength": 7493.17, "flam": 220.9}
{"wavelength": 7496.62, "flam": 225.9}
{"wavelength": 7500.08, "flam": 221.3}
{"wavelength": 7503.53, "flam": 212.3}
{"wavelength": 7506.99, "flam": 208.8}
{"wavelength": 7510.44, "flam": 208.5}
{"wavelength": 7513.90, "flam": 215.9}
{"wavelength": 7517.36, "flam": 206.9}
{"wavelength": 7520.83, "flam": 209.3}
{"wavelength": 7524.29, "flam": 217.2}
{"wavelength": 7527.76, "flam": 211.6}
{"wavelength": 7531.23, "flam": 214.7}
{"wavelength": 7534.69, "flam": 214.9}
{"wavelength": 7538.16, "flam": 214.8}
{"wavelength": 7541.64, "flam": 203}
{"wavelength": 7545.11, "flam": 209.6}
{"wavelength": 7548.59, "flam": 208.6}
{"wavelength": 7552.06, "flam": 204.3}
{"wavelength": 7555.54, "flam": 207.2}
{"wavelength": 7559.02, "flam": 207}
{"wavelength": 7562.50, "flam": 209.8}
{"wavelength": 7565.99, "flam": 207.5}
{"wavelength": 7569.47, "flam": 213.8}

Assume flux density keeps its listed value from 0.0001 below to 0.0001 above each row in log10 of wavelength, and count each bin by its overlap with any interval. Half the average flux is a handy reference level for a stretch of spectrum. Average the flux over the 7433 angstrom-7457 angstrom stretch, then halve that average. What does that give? 104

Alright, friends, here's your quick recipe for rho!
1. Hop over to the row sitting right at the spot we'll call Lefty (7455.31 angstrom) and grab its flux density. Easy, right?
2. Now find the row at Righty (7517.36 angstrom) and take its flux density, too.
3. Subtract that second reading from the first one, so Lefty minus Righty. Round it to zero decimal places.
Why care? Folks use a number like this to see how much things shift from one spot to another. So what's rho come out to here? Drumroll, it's -2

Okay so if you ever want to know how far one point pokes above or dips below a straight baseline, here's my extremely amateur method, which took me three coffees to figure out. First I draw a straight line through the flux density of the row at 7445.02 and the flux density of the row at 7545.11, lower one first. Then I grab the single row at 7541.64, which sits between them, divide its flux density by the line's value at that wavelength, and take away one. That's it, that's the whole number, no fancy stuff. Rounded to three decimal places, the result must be -0.032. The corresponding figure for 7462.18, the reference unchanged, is -0.010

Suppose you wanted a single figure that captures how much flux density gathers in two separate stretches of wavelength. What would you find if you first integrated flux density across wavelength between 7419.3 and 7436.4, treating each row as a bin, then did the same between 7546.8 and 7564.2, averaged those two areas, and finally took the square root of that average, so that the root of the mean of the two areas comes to 60.1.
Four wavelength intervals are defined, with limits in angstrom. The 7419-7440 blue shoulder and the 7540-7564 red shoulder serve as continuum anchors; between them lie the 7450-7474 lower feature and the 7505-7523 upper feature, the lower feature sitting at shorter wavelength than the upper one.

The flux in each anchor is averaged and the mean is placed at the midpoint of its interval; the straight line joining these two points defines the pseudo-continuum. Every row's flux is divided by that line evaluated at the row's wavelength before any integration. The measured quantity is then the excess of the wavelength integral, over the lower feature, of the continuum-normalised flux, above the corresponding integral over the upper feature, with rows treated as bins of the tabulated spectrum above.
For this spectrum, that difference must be 6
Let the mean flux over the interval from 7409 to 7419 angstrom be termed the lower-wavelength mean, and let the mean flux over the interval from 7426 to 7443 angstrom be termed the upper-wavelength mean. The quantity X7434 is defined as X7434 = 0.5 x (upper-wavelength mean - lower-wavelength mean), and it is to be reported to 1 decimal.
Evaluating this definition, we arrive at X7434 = -2.1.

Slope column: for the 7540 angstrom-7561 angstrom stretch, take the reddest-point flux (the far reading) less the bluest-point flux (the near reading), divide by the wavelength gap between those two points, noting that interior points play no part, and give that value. 0.23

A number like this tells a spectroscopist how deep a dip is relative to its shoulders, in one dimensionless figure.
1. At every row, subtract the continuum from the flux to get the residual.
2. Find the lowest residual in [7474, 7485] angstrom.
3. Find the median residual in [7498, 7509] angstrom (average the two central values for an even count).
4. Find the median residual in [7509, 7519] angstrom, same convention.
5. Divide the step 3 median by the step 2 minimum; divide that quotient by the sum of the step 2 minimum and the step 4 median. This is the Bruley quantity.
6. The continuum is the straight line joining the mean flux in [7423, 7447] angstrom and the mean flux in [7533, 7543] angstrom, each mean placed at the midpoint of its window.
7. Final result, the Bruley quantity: 0.1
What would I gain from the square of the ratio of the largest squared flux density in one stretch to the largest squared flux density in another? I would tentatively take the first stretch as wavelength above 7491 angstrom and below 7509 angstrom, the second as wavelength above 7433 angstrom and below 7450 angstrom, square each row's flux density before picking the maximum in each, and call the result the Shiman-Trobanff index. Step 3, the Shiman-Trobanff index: 1.21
